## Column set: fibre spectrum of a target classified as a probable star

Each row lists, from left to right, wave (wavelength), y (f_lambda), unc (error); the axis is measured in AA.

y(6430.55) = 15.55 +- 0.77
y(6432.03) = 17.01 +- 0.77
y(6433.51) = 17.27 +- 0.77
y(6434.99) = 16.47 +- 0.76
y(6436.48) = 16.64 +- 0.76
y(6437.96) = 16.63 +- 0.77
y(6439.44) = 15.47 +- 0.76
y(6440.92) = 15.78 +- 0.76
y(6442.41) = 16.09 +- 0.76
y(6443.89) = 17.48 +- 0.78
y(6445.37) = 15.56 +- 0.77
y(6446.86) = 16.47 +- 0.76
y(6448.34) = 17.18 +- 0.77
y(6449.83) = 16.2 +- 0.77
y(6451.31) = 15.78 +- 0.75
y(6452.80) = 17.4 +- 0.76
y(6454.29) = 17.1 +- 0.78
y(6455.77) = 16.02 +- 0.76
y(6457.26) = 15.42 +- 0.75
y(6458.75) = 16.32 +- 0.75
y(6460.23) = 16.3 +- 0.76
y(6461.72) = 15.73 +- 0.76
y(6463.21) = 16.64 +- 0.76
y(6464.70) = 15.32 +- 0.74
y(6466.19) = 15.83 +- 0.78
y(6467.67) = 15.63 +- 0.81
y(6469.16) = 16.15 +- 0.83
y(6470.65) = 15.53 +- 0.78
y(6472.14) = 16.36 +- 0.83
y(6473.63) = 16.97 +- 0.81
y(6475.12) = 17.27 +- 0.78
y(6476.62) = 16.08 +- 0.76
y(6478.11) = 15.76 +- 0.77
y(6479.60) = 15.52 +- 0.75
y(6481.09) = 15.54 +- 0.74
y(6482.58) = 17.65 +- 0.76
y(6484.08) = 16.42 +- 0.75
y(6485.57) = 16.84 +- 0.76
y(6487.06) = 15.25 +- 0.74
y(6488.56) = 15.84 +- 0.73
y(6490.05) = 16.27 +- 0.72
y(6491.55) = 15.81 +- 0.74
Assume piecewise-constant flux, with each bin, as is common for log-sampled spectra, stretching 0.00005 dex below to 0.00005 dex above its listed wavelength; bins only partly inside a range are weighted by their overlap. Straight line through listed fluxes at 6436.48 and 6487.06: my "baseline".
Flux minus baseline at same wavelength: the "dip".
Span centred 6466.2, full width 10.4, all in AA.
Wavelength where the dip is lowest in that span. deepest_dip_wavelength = 6464.70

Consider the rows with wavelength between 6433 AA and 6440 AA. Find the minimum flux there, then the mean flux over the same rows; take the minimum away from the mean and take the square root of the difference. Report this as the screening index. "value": 1.01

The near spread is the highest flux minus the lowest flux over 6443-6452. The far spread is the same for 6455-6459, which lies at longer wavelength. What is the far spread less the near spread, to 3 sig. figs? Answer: -1.02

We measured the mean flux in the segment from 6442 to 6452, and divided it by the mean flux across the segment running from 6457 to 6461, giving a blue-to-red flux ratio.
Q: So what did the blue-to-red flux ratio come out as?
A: 1.02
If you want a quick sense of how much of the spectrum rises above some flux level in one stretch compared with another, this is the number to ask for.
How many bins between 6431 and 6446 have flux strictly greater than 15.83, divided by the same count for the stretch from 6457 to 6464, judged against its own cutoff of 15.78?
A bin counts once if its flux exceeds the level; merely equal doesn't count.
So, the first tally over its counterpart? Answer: 2.3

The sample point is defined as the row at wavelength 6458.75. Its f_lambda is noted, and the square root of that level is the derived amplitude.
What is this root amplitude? 4.04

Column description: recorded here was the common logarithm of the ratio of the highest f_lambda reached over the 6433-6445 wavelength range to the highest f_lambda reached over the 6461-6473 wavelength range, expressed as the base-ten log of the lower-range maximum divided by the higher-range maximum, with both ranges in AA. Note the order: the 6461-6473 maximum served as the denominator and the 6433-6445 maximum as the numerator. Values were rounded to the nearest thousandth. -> 0.021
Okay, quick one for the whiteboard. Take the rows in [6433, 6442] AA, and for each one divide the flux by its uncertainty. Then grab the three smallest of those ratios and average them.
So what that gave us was 20.9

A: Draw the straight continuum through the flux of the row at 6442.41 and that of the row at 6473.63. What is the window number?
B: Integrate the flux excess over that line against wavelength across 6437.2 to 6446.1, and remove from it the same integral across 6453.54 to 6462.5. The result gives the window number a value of 4.3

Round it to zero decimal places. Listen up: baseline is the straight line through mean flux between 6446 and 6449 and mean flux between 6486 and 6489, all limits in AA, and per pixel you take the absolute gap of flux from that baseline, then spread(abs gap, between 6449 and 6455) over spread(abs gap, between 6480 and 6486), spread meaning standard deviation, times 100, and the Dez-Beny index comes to 27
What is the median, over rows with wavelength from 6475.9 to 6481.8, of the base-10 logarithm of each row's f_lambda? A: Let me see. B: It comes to 1.19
